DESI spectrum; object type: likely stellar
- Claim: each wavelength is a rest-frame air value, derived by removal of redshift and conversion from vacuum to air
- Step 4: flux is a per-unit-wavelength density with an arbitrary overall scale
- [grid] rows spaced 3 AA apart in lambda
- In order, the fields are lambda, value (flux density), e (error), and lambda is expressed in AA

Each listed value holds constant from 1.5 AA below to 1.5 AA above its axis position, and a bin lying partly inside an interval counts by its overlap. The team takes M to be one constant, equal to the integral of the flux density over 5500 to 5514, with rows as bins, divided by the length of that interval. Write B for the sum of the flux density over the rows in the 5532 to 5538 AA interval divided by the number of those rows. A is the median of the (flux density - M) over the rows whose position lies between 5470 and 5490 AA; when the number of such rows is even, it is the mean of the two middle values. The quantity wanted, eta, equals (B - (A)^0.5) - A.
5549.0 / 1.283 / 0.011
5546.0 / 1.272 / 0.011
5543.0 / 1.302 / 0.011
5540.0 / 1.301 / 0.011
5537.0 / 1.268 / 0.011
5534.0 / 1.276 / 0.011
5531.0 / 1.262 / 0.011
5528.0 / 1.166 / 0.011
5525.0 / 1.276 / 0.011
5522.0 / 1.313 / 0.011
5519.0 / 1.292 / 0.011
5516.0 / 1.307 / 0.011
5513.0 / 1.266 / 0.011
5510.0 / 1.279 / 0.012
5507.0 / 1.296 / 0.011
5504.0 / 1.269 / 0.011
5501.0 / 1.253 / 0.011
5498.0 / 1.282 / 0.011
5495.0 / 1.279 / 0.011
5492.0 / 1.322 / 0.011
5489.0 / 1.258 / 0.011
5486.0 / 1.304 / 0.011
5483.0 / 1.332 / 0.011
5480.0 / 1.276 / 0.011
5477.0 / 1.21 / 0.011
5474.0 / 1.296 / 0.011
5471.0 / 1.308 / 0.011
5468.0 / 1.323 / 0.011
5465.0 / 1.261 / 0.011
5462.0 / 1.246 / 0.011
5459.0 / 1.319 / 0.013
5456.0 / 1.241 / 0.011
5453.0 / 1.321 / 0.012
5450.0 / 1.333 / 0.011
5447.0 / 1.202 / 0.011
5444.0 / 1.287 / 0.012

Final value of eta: 1.10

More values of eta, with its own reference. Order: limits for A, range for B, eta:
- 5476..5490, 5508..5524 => 1.24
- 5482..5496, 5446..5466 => 1.07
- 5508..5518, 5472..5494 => 1.21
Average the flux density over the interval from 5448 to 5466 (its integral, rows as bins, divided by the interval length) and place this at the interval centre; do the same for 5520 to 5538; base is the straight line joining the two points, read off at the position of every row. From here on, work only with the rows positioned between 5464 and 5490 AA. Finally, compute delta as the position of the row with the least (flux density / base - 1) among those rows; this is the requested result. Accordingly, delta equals 5477.0 AA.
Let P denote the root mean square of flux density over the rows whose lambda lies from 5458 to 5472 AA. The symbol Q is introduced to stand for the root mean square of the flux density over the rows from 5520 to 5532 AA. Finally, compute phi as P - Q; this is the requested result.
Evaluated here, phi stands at 0.036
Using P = 1.29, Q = 1.26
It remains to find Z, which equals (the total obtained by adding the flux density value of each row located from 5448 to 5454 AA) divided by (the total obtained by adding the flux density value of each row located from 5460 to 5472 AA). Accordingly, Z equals 0.5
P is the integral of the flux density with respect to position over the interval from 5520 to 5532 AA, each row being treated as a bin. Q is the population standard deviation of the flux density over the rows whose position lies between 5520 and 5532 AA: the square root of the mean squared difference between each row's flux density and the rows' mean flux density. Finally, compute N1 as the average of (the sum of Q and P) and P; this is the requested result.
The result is 15.09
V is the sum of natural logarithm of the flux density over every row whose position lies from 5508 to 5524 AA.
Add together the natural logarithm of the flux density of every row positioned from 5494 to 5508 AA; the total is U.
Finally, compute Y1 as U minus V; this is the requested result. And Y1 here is -0.06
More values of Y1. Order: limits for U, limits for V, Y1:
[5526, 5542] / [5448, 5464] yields -0.15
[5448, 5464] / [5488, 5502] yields 0.05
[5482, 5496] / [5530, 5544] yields 0.07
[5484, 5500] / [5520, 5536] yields 0.12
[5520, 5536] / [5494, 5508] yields -0.07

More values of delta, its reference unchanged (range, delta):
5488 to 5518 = 5501.0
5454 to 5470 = 5456.0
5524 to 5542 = 5528.0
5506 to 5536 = 5528.0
